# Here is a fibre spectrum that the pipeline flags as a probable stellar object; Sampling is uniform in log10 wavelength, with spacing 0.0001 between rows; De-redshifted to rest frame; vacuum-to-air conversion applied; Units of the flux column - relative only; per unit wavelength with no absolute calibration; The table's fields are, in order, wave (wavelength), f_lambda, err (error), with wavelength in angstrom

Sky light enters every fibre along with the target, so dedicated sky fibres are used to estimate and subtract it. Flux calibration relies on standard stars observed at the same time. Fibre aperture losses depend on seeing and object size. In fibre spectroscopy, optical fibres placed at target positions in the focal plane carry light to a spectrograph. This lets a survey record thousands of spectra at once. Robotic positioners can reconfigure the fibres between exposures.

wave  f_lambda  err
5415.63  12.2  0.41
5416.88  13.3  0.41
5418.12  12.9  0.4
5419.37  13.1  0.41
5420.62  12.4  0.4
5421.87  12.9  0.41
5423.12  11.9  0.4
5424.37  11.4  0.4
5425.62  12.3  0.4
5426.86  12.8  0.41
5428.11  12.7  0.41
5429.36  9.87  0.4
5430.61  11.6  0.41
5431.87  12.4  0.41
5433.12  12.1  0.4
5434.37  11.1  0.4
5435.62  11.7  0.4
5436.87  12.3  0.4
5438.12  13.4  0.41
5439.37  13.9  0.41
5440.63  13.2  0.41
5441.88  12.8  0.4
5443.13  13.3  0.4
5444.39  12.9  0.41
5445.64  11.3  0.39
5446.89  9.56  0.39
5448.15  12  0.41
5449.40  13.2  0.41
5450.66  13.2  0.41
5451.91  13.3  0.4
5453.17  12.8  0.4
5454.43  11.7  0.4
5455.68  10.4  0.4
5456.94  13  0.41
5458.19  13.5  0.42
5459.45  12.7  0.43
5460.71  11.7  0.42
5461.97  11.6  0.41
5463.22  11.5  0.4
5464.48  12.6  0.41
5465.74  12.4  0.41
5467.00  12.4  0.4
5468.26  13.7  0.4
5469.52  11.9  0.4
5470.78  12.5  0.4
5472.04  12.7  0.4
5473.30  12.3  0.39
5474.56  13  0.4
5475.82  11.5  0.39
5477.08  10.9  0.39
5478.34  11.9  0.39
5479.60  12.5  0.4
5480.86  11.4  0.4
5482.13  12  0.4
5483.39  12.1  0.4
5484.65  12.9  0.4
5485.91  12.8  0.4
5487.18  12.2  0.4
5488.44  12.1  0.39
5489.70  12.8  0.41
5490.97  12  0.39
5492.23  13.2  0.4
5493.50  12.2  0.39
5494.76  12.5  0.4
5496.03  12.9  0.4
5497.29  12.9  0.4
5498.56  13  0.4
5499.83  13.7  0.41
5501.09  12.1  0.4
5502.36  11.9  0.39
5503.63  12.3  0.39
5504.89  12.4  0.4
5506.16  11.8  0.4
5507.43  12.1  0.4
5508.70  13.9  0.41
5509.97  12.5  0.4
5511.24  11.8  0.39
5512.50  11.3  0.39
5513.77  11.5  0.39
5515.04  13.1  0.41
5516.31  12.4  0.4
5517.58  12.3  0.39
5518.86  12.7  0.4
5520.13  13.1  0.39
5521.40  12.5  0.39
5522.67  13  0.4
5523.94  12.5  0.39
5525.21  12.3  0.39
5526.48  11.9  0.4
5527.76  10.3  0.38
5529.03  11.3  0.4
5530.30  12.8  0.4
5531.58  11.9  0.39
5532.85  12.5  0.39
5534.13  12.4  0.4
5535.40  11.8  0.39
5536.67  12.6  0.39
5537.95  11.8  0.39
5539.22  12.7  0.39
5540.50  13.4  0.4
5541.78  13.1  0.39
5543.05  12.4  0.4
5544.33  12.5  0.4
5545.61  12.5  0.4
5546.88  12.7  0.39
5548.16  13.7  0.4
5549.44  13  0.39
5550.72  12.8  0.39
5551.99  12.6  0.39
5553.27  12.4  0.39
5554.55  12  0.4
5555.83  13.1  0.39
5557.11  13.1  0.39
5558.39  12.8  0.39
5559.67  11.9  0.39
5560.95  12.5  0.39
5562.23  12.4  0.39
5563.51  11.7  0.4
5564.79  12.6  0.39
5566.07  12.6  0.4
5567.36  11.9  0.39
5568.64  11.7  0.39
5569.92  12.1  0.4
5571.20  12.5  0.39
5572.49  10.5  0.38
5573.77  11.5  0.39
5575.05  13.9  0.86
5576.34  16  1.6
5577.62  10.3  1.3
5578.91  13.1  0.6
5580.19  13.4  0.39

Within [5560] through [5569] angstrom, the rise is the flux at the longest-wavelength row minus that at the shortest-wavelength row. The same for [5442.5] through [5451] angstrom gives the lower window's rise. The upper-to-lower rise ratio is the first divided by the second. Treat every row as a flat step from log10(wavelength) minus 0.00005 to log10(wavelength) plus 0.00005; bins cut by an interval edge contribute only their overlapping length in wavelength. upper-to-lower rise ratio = 8.0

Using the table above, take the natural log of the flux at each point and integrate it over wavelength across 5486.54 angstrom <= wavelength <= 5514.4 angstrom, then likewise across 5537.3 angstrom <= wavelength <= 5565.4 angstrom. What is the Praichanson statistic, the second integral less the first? 1.1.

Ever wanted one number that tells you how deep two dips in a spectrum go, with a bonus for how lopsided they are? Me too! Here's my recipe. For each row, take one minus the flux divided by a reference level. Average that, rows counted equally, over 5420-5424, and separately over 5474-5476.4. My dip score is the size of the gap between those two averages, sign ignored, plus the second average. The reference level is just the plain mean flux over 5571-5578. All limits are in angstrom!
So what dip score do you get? 0.03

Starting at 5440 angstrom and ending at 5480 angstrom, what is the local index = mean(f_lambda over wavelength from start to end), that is 12.3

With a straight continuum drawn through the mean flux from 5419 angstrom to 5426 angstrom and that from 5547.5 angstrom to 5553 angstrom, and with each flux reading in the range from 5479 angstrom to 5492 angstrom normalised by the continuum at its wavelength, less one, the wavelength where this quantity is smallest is 5480.86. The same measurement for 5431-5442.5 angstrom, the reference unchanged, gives 5434.37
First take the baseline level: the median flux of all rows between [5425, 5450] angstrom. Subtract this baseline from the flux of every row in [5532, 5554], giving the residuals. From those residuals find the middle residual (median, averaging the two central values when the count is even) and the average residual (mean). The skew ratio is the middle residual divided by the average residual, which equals 0.9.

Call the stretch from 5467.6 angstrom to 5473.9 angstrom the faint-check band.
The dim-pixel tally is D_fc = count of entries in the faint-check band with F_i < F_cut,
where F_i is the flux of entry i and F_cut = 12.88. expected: 4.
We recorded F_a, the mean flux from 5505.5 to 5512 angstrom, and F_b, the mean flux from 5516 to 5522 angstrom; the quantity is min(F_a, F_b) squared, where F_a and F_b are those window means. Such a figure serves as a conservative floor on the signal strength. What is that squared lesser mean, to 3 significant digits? 154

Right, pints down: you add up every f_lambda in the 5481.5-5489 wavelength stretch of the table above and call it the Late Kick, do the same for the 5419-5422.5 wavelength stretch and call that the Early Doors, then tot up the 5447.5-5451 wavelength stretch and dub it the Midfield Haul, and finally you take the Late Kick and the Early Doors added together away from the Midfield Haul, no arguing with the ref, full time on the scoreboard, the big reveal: -74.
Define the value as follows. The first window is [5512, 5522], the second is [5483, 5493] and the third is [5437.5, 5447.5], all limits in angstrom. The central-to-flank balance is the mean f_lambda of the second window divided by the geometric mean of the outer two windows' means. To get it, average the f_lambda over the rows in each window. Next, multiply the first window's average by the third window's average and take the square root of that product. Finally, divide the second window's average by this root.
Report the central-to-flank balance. 1.005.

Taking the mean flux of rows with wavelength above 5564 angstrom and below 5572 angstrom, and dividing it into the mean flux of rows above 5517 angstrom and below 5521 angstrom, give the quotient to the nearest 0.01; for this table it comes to 1.04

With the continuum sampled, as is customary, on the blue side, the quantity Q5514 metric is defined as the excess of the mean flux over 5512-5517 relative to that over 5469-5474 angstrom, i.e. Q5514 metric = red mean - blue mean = -0.27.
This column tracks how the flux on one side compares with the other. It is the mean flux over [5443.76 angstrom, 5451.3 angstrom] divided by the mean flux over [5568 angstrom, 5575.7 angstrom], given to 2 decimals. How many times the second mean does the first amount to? 1.00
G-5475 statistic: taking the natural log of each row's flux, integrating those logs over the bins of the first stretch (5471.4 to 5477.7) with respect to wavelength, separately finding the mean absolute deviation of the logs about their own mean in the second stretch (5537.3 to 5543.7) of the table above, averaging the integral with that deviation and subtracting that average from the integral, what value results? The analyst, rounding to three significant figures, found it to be 7.83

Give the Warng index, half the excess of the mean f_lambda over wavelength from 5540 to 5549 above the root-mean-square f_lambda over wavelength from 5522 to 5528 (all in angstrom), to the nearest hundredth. 0.43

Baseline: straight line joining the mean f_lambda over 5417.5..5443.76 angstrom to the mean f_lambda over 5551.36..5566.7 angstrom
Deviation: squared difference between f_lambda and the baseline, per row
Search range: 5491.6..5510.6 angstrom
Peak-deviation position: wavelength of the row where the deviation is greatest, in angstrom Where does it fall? 5508.70 angstrom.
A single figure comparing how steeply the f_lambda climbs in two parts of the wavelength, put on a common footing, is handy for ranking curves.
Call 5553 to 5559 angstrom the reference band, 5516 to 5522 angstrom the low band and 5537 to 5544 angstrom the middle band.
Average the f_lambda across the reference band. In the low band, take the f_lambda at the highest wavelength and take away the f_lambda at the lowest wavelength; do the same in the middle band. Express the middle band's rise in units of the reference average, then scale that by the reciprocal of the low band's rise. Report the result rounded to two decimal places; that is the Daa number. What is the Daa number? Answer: 0.47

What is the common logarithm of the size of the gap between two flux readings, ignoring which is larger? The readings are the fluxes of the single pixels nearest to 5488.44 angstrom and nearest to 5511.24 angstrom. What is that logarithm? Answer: -0.5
